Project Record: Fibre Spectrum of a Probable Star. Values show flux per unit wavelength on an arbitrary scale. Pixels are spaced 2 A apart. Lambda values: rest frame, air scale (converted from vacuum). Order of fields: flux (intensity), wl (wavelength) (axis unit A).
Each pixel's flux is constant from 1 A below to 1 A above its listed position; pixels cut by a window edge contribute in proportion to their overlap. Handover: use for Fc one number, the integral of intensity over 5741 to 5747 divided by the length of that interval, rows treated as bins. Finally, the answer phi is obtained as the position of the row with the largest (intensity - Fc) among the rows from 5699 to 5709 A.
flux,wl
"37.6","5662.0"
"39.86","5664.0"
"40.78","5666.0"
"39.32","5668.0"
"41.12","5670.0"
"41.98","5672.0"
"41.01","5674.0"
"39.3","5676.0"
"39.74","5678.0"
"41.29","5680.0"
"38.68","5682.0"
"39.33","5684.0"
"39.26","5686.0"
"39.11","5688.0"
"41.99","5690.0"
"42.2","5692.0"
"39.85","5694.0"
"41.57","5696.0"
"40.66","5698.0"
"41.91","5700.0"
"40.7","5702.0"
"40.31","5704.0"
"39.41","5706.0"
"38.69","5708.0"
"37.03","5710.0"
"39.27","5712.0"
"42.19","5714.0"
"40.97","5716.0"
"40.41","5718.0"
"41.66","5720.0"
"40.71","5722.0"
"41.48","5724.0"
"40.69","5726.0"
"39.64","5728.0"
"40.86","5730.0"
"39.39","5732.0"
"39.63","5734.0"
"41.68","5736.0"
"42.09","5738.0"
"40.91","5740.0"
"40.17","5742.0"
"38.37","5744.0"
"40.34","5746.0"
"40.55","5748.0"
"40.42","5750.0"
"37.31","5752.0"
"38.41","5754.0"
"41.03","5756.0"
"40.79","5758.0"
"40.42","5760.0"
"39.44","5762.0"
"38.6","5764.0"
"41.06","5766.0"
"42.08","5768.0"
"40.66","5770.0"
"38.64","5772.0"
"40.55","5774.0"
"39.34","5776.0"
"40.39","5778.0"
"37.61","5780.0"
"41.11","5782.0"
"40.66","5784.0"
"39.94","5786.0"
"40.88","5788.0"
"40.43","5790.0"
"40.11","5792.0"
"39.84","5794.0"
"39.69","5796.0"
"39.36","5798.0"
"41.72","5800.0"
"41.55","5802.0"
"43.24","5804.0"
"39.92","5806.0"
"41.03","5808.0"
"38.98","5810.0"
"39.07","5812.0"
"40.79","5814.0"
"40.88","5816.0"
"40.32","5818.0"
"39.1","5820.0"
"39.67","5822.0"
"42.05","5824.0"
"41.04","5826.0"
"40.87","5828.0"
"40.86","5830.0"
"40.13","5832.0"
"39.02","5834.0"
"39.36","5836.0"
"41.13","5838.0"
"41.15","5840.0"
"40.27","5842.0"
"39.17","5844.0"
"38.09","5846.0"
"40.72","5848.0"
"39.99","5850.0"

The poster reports 5700.0 A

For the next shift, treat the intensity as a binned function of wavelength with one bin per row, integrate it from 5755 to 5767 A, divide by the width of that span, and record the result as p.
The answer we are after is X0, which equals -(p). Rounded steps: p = 40.2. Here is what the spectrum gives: -40.2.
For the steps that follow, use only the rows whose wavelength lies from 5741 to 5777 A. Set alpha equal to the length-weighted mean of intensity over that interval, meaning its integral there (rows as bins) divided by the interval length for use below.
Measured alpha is 39.9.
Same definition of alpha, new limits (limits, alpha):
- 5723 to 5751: 40.4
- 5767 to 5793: 40.2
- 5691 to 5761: 40.3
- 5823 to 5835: 40.7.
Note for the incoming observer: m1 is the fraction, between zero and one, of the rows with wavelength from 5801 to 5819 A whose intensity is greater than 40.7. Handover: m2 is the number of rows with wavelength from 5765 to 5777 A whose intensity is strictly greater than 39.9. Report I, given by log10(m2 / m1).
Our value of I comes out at 0.9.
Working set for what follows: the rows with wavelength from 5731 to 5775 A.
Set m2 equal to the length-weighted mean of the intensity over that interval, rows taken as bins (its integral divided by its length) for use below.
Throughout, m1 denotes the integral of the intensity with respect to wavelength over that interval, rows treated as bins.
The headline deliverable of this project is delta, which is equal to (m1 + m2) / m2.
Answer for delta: 45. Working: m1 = 1765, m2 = 40.12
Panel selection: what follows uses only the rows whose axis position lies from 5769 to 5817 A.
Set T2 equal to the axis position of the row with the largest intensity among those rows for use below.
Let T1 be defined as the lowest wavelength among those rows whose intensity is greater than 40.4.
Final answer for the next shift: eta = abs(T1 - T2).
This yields 34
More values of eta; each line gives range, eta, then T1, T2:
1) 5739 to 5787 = 28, 5740.0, 5768.0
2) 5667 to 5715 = 22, 5670.0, 5692.0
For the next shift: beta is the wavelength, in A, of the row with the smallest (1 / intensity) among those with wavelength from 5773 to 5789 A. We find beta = 5782.0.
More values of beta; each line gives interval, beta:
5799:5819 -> 5804.0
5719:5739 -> 5738.0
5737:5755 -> 5738.0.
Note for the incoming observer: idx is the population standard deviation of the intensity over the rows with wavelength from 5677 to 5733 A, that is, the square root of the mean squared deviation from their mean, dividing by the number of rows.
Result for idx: 1.24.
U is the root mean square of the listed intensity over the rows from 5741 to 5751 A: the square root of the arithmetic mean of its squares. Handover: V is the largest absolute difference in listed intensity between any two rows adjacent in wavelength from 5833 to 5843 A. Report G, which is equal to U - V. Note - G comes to 38.21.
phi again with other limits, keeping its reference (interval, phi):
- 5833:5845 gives 5840.0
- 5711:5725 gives 5714.0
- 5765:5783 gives 5768.0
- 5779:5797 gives 5782.0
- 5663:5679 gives 5672.0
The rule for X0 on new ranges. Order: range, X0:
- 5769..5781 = -39.5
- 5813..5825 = -40.5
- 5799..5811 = -41.1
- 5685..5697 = -40.7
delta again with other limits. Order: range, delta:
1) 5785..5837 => 53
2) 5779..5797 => 19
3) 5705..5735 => 31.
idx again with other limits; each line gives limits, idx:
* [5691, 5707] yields 0.93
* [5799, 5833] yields 1.10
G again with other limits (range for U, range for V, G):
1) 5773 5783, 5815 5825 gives 37.44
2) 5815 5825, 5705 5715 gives 37.50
